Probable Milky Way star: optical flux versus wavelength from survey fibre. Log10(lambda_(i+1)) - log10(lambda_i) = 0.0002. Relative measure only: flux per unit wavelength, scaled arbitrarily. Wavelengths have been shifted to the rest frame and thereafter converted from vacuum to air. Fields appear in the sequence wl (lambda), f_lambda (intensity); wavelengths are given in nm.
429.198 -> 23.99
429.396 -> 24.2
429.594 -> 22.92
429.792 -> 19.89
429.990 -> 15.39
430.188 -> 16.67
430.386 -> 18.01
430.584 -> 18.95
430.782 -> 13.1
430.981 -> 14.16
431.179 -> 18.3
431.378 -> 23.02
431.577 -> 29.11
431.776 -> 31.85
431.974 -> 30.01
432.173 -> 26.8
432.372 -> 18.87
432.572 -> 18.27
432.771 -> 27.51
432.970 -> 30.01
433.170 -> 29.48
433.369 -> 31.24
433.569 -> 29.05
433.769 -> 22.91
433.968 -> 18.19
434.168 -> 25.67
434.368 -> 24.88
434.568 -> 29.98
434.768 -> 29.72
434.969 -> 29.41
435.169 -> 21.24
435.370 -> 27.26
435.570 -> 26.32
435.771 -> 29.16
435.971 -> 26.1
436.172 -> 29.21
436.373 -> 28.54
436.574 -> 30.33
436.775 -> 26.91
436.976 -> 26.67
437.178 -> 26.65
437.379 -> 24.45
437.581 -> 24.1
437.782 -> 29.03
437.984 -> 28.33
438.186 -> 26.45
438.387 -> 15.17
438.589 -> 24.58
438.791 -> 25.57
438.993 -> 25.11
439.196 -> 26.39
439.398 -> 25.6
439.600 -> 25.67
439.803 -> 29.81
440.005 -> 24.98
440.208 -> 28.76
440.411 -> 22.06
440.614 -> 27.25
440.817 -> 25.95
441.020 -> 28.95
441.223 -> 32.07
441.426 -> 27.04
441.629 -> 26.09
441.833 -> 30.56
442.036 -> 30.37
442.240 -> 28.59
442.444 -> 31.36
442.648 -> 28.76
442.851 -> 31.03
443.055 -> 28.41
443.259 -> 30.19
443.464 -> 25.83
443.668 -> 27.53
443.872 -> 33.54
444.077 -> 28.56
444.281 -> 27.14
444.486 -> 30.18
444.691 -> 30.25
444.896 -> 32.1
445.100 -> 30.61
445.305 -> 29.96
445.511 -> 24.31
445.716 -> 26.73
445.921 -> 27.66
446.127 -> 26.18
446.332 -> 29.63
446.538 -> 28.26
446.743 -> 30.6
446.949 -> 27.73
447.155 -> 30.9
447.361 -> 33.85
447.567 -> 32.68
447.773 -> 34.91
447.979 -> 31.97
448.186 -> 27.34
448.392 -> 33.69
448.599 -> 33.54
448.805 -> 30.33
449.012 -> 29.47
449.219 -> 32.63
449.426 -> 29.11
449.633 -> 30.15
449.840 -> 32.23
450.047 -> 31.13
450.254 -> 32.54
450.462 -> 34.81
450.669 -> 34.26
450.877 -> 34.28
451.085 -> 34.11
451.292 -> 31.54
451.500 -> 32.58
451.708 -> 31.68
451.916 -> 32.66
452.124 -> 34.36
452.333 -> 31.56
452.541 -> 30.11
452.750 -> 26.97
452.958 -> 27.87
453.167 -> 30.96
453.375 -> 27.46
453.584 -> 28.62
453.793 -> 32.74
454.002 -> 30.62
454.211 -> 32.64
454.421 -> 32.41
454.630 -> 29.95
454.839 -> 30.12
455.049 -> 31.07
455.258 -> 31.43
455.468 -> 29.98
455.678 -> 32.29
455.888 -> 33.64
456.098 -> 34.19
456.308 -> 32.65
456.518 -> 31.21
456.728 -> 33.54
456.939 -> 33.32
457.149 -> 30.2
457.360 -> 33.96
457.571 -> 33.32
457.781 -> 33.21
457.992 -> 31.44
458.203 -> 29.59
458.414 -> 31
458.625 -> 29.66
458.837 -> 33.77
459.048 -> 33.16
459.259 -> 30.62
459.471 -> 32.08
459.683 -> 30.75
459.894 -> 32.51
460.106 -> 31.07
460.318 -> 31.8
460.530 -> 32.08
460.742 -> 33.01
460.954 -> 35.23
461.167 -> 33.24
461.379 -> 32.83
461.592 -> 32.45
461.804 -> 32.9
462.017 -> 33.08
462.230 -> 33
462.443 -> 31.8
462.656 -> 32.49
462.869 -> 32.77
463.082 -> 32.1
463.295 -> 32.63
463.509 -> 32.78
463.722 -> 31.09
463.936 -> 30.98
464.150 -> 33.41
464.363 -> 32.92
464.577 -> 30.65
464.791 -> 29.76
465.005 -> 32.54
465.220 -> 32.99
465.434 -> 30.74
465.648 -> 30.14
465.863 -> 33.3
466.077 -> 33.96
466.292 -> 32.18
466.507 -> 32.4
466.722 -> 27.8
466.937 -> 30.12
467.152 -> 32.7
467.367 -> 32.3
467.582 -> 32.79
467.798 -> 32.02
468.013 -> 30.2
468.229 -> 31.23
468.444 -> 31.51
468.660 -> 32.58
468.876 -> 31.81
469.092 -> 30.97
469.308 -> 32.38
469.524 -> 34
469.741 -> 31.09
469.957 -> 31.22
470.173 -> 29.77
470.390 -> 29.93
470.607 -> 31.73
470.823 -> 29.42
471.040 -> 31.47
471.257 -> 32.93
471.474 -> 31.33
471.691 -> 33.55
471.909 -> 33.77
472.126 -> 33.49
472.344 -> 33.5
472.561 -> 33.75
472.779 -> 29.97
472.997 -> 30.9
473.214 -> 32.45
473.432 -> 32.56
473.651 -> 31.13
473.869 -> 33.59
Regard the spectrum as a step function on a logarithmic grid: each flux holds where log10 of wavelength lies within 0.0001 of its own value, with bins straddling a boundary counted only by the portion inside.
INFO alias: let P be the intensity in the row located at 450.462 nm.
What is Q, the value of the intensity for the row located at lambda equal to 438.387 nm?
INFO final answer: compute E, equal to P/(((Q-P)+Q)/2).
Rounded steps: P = 34.81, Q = 15.17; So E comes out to -15.6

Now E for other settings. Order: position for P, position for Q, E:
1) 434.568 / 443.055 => 2.2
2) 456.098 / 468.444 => 2.4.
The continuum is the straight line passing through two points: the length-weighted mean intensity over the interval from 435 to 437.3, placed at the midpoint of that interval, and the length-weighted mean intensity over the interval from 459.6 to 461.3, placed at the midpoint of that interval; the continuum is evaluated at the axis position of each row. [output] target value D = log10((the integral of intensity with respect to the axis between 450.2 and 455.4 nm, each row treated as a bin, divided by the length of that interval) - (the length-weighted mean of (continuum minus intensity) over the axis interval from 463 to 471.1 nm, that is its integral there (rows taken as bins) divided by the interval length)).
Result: 1.46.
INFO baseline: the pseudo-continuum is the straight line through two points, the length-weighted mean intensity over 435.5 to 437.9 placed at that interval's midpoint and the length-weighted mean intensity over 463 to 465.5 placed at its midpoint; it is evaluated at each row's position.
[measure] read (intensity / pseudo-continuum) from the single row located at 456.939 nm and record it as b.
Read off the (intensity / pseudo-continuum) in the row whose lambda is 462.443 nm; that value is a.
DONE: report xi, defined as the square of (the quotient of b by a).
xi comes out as 1.2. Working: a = 1.01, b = 1.09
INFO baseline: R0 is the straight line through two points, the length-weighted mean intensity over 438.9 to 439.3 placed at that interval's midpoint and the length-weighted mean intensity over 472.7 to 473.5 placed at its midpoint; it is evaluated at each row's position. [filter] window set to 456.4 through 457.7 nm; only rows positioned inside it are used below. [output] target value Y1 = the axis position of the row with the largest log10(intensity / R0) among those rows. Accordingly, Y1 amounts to 457.360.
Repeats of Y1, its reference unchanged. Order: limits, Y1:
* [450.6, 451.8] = 450.669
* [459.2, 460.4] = 459.894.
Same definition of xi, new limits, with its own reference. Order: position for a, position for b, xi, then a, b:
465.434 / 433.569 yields 1.3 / 0.96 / 1.08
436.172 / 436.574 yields 1.1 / 1.07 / 1.11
